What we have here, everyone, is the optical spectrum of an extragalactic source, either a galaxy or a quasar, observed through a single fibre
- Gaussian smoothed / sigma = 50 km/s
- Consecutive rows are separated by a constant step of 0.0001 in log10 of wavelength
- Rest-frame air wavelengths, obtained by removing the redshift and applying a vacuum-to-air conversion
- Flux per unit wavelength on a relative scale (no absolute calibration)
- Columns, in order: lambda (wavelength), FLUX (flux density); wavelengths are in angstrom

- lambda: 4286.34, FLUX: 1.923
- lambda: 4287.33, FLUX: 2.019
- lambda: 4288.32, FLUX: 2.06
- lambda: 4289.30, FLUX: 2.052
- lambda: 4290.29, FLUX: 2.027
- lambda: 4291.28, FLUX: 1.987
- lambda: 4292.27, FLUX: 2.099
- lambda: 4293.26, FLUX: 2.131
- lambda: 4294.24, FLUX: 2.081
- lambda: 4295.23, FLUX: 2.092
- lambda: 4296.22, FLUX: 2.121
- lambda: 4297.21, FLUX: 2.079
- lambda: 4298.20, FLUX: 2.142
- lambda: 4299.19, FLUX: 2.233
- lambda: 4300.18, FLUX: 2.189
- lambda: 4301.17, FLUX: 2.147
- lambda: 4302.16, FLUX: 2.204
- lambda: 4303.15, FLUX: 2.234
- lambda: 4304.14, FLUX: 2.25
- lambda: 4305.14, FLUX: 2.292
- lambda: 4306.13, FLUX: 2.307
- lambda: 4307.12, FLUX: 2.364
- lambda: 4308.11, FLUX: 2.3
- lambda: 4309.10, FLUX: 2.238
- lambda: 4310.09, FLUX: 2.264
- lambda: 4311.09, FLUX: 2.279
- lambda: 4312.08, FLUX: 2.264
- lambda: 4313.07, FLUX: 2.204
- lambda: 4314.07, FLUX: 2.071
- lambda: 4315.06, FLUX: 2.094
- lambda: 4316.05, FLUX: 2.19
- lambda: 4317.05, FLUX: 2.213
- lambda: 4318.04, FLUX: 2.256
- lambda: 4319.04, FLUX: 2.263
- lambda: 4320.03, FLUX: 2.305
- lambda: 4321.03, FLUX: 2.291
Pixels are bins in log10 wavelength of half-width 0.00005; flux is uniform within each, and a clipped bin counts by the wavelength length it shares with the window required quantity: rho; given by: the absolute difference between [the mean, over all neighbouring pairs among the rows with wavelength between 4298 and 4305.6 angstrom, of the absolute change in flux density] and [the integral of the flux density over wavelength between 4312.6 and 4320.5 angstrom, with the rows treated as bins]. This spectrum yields 17.32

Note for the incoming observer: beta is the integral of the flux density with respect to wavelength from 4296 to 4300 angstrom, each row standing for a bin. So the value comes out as 9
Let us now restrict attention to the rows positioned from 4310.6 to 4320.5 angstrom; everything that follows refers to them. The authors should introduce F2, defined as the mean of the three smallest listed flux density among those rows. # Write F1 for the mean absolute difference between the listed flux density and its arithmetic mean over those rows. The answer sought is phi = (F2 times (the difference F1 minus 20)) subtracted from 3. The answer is 45.2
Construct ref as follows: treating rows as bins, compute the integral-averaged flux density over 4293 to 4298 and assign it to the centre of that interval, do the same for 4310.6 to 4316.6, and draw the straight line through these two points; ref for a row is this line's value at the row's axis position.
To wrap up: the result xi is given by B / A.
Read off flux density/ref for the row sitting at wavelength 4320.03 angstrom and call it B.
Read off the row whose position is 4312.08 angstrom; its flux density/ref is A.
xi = 1.00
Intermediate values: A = 1.04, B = 1.04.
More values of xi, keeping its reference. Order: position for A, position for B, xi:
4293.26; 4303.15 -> 1.03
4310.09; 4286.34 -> 0.89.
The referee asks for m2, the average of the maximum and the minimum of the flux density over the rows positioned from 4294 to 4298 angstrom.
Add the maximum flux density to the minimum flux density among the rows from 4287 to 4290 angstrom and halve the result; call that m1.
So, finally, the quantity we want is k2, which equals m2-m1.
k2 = 0.06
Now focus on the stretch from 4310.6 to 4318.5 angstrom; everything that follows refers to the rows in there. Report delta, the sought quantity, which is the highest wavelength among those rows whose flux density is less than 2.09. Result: 4314.07 angstrom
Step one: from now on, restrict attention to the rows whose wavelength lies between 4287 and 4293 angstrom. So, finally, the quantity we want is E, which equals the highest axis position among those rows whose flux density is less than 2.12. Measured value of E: 4292.27 angstrom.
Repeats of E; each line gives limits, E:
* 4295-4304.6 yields 4297.21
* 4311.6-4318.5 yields 4315.06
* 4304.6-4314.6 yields 4314.07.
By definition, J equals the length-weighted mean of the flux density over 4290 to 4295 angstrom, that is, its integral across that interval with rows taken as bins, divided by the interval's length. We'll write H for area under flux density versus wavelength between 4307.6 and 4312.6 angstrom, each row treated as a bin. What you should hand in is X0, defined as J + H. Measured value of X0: 13.4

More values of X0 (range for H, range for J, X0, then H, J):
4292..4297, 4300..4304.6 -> 12.7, 10.5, 2.21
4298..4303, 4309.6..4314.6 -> 13.2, 10.9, 2.21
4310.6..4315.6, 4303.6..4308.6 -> 13.2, 10.9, 2.30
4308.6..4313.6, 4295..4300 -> 13.4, 11.2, 2.14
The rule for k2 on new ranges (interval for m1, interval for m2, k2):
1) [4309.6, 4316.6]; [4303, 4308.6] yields 0.12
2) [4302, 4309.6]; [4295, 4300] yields -0.13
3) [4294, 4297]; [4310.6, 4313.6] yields 0.14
